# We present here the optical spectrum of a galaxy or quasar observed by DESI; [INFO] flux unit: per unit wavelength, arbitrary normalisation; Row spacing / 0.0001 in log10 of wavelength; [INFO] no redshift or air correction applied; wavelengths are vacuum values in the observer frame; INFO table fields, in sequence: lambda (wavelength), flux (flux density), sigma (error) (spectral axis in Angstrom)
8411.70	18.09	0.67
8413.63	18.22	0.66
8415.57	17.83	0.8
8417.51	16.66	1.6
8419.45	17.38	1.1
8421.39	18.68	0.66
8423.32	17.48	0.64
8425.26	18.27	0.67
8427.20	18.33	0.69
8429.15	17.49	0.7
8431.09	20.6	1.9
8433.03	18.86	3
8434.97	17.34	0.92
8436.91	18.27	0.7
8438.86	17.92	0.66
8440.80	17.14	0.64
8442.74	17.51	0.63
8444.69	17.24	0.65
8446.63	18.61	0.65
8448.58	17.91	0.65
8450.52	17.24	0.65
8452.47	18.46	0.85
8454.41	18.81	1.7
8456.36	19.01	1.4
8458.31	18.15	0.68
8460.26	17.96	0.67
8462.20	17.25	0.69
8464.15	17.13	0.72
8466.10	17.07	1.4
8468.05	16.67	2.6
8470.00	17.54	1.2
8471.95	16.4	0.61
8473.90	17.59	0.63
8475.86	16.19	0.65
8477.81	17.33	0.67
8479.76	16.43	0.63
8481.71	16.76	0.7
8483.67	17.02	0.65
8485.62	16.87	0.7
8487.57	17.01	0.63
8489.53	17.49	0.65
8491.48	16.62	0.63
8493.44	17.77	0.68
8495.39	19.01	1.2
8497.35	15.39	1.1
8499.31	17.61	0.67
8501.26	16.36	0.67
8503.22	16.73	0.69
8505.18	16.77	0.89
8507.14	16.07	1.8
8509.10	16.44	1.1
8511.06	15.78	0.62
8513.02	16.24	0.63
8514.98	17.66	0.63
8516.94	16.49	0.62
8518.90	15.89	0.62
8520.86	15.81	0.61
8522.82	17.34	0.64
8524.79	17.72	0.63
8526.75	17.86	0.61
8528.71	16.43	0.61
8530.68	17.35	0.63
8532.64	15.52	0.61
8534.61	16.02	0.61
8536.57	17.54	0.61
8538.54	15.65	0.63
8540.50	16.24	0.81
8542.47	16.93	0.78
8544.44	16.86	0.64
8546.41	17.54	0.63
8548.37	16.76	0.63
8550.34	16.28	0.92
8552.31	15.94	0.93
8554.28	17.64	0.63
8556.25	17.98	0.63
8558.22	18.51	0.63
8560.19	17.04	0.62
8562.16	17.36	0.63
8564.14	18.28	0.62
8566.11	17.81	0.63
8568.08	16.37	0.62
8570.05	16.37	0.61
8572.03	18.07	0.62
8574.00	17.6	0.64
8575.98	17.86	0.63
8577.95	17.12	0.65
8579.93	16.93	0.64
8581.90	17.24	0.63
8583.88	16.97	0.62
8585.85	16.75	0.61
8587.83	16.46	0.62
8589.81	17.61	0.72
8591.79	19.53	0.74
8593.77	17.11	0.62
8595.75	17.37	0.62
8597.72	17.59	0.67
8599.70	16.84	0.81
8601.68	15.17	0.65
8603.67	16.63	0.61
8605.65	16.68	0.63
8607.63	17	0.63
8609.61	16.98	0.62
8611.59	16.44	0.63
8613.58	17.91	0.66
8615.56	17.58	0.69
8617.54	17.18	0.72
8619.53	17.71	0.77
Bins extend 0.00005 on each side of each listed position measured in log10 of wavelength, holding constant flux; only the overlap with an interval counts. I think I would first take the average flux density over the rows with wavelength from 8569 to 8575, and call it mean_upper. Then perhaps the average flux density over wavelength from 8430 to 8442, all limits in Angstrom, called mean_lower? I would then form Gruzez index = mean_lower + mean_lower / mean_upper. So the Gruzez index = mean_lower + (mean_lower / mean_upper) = 19.4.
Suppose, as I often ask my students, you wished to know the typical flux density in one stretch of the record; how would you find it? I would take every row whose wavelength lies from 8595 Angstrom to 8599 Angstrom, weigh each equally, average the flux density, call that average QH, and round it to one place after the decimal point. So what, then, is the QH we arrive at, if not 17.5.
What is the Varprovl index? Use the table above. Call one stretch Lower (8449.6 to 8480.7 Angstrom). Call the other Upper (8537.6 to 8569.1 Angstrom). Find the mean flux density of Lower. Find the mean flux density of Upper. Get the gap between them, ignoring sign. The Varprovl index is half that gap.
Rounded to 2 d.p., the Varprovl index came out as 0.19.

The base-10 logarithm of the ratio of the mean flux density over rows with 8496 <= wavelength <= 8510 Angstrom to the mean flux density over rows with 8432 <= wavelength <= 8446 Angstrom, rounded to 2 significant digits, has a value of -0.032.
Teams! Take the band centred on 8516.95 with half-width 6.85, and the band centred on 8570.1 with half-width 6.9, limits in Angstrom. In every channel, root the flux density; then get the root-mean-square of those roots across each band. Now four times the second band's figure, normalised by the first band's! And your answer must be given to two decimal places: 4.12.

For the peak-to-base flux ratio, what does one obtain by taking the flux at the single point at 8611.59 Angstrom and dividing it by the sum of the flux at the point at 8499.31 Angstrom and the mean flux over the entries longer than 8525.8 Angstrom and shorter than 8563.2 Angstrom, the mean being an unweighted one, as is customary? 0.48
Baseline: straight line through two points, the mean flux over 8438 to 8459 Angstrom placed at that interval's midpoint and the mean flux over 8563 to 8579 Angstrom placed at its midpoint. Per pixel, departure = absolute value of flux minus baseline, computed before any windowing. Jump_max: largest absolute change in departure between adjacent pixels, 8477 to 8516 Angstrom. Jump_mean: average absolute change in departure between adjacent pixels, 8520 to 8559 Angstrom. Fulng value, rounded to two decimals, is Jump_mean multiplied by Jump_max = 1.82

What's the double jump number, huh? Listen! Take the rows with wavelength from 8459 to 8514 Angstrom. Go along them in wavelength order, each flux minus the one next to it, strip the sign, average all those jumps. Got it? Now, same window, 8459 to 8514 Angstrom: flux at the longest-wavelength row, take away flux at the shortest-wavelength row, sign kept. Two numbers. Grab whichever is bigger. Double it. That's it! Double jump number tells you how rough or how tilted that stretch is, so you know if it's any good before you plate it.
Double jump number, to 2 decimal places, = 1.65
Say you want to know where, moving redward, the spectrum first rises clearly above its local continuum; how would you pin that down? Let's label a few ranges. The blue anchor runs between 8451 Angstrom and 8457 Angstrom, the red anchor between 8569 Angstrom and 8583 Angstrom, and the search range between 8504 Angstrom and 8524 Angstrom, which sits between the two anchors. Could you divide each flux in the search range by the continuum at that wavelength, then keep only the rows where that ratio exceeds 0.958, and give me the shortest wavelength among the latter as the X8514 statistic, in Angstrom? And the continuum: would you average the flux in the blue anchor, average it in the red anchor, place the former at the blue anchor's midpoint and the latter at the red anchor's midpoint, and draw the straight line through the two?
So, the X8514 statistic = 8514.98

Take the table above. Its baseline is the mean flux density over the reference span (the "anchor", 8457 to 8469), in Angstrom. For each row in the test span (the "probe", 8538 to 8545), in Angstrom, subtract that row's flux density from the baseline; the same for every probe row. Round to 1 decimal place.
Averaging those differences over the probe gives 1.0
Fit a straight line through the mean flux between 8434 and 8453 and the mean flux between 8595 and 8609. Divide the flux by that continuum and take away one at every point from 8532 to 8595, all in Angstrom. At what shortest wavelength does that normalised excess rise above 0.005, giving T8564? 8536.57 Angstrom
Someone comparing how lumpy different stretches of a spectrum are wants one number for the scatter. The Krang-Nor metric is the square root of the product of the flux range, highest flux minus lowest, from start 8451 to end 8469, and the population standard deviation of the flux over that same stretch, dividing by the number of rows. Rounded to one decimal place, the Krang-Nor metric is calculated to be 1.4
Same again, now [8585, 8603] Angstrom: 2.2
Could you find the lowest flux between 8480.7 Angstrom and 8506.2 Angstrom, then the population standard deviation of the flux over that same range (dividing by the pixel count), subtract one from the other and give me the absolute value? 14.6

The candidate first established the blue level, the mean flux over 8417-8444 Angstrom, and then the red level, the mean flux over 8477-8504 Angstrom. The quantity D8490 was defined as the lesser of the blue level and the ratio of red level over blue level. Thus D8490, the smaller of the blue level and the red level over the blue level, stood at 0.95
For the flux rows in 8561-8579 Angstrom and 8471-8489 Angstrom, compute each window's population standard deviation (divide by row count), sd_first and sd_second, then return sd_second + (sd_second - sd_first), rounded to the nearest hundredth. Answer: 0.20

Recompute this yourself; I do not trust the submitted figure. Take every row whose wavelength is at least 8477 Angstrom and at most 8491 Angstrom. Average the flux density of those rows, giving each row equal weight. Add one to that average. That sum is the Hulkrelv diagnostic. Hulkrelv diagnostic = 18.0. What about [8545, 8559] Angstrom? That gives 18.2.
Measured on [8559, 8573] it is 18.3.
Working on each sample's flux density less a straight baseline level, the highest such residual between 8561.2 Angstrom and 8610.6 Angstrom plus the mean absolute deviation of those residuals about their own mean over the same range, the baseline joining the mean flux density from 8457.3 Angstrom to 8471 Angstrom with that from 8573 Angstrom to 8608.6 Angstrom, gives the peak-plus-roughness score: 3.0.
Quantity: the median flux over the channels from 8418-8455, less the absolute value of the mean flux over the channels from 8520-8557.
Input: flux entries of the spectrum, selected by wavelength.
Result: 1.1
